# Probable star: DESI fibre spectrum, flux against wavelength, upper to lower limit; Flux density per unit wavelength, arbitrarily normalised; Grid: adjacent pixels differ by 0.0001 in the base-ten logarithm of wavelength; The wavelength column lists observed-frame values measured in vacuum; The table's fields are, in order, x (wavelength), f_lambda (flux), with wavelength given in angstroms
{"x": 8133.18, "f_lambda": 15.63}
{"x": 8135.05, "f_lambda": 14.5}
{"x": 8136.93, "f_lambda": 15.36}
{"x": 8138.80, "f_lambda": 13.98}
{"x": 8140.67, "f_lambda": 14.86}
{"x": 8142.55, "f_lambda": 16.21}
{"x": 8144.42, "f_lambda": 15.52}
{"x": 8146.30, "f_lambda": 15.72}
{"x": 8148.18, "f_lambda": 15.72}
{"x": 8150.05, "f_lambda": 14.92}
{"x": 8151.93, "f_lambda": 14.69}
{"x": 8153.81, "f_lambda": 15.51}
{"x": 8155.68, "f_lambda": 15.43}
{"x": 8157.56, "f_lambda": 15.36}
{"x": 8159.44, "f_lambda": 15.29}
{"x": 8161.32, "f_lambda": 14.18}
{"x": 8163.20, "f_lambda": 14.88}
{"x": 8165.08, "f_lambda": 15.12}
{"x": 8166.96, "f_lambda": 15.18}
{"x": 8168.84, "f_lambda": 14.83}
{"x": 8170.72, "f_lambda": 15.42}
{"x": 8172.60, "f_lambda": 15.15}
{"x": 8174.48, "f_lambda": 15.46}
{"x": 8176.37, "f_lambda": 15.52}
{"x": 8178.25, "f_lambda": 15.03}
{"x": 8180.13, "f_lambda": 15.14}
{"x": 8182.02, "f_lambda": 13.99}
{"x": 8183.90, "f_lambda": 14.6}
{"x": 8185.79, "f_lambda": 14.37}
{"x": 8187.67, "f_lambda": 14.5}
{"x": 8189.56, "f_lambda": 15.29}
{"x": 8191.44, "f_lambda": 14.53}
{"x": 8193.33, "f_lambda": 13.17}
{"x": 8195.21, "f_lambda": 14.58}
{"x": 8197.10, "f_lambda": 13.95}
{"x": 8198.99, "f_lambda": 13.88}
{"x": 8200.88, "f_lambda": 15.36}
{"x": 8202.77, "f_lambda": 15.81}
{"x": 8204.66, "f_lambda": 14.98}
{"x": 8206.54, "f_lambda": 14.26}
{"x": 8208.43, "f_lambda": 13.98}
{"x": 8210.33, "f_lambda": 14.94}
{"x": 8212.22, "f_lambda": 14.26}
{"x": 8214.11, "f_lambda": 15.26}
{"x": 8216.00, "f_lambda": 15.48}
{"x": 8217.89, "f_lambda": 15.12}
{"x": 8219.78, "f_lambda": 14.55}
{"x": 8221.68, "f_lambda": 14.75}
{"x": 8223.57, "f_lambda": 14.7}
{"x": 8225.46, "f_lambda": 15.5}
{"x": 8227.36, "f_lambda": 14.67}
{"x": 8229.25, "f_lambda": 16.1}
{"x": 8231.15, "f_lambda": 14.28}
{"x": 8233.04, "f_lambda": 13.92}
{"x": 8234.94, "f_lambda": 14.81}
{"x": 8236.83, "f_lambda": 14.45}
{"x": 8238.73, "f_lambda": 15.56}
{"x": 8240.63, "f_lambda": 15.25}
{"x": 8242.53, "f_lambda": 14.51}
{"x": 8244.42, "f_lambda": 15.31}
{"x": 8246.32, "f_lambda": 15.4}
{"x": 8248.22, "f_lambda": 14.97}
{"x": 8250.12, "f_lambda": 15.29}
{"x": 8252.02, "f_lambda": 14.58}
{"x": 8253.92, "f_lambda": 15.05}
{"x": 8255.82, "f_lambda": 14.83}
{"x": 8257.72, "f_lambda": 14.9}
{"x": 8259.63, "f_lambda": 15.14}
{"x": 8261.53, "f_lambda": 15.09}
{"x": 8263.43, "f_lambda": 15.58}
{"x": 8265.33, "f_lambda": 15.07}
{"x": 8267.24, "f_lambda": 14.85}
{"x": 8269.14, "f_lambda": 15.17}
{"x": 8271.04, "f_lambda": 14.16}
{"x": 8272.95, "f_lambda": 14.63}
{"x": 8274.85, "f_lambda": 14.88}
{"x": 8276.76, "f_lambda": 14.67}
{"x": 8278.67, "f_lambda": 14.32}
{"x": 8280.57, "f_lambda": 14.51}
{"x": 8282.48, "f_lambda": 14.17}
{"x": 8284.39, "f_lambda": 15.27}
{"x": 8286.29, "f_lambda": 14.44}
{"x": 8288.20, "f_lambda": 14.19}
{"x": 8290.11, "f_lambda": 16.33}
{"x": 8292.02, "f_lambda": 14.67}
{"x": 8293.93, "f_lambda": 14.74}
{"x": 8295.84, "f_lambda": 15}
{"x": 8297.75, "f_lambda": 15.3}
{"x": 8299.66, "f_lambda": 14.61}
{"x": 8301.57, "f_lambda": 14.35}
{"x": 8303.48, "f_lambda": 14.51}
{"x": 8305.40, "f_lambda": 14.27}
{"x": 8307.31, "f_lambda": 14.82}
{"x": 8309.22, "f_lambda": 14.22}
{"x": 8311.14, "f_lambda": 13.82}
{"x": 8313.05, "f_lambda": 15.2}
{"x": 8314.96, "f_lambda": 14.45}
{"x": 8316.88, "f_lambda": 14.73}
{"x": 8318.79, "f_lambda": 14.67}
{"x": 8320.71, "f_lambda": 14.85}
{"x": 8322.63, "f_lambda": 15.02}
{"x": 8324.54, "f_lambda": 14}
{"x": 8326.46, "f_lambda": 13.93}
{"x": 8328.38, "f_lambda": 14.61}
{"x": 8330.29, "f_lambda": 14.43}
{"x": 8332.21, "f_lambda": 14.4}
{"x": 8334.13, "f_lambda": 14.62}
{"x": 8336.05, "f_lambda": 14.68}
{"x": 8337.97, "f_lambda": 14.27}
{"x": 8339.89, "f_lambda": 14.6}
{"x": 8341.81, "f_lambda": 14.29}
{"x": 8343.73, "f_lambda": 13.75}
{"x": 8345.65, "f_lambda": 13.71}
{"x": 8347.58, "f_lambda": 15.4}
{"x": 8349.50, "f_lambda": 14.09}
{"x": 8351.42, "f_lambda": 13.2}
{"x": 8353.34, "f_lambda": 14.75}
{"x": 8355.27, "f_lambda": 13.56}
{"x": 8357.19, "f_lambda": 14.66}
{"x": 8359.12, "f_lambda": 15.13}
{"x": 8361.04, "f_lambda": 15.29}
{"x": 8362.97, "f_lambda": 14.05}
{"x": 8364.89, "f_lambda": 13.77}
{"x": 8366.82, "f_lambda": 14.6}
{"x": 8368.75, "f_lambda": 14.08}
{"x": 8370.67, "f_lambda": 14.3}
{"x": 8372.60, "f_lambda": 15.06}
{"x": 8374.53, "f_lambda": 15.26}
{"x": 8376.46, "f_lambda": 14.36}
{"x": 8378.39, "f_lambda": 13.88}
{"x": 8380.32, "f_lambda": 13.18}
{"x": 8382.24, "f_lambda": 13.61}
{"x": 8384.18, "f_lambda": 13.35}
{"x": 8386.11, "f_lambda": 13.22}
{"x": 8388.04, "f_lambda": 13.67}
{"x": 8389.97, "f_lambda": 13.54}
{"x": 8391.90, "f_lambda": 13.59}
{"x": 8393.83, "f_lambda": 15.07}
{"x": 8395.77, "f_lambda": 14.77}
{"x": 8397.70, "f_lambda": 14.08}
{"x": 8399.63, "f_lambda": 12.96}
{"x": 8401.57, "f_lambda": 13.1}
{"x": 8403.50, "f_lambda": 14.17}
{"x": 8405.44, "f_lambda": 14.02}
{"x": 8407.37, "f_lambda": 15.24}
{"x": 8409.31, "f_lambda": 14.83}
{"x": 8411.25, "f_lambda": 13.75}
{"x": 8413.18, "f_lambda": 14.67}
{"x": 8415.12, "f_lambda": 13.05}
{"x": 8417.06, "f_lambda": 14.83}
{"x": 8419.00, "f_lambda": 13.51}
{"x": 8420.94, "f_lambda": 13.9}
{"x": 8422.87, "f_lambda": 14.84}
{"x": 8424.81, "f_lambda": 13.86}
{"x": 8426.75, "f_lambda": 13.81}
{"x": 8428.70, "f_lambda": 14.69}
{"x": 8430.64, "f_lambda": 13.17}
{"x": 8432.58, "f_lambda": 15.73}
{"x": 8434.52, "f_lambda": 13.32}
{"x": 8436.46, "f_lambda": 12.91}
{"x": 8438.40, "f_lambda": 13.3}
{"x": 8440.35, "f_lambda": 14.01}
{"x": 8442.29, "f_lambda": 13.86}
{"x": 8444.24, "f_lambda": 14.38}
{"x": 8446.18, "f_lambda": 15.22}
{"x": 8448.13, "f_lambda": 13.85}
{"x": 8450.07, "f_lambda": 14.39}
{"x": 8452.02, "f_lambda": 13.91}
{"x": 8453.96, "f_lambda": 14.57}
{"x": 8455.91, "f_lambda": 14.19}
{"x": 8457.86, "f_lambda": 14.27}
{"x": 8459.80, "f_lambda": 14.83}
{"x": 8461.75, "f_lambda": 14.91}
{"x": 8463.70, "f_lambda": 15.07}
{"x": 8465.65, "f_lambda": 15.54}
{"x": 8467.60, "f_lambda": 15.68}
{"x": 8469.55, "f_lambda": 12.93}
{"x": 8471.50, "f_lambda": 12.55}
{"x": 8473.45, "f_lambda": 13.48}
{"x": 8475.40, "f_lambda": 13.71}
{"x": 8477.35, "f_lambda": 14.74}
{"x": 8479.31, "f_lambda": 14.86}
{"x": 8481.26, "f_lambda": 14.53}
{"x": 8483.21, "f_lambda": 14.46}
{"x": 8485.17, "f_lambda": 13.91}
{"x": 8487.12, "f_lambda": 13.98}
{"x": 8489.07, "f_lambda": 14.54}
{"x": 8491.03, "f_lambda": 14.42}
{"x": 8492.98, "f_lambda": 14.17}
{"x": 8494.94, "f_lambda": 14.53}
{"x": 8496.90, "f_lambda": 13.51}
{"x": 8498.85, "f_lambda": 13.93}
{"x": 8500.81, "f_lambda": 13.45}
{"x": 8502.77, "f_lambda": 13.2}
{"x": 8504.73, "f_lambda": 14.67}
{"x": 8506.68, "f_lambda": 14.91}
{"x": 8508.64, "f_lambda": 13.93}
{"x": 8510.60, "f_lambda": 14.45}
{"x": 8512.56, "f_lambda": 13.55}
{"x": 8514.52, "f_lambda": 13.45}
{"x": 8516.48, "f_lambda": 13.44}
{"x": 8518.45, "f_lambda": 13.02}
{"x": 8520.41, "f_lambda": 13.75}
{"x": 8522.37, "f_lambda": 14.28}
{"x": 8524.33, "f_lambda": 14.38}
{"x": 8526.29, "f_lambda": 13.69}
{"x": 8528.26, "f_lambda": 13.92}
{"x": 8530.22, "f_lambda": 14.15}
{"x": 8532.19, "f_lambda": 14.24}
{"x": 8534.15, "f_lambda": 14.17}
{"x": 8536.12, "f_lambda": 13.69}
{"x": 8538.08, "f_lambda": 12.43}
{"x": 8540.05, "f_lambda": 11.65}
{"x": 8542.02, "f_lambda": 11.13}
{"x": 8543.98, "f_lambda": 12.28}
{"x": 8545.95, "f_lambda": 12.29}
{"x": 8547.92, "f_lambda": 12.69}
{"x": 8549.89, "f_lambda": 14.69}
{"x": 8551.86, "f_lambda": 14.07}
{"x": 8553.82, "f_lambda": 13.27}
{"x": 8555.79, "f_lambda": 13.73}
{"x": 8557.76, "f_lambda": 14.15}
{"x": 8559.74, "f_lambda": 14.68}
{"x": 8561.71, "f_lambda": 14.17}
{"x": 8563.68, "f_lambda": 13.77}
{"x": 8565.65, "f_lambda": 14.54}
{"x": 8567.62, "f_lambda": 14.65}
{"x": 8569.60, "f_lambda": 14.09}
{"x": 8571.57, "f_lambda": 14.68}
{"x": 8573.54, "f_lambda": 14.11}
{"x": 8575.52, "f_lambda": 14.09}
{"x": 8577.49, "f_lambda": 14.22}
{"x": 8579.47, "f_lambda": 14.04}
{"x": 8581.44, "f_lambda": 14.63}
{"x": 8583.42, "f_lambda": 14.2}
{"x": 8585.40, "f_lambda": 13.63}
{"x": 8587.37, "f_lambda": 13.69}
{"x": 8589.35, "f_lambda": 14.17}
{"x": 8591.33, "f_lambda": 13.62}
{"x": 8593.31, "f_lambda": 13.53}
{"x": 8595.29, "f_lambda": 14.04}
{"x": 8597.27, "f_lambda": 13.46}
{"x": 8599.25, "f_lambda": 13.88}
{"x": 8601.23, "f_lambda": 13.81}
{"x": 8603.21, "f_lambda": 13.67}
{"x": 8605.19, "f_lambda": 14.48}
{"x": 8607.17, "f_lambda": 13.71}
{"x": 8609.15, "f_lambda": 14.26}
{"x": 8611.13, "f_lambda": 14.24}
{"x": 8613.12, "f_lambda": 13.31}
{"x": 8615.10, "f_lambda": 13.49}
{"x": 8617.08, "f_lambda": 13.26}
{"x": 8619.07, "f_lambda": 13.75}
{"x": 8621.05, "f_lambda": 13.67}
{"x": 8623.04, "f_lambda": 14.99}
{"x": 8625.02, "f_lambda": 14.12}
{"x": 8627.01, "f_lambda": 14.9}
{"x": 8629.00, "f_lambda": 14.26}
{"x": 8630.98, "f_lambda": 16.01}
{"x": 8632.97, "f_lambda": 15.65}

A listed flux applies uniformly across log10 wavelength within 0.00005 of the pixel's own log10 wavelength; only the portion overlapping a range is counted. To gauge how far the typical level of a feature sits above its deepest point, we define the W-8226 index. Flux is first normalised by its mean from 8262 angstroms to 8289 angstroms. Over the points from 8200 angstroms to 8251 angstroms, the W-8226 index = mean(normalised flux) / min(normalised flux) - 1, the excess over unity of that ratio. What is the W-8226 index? 0.074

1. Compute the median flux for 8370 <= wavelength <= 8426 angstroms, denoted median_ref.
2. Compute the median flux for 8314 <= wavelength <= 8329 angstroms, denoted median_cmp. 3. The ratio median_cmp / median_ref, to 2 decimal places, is 1.05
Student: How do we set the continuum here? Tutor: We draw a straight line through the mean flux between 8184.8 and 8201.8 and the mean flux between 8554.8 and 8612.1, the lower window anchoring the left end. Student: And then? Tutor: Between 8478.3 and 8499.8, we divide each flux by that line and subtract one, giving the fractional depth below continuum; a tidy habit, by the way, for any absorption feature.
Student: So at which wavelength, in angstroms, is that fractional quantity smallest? 8496.90 angstroms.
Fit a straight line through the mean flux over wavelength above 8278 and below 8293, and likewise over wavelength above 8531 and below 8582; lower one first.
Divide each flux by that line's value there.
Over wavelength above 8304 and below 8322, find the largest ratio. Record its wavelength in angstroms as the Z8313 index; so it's 8313.05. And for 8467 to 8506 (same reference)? 8467.60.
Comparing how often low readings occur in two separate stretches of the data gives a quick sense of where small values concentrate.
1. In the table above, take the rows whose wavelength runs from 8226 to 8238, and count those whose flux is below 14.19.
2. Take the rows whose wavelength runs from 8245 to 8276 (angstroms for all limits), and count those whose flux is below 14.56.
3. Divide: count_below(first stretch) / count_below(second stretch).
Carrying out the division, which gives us 1.00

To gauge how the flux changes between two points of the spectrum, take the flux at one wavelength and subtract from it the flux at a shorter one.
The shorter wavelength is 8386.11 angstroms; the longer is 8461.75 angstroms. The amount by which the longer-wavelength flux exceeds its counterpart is 1.7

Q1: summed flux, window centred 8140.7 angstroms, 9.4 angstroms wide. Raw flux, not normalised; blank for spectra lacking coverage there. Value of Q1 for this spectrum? 76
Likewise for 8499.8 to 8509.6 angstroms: 70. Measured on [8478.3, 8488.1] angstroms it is 72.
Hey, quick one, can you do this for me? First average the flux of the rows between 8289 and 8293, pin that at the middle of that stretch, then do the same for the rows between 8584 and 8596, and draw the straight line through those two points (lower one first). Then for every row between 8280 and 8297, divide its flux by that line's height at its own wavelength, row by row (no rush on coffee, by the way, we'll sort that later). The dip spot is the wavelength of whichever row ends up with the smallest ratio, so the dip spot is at 8282.48 angstroms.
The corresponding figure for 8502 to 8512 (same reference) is 8502.77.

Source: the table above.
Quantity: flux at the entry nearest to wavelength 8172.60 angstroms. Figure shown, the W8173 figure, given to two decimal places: 15.15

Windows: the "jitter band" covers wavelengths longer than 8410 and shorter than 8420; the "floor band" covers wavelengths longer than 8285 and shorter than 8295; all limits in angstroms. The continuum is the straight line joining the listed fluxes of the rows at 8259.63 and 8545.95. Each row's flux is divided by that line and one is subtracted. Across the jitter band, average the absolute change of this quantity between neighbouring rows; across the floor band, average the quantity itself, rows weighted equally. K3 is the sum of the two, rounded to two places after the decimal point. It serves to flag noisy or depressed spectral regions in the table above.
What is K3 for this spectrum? 0.11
